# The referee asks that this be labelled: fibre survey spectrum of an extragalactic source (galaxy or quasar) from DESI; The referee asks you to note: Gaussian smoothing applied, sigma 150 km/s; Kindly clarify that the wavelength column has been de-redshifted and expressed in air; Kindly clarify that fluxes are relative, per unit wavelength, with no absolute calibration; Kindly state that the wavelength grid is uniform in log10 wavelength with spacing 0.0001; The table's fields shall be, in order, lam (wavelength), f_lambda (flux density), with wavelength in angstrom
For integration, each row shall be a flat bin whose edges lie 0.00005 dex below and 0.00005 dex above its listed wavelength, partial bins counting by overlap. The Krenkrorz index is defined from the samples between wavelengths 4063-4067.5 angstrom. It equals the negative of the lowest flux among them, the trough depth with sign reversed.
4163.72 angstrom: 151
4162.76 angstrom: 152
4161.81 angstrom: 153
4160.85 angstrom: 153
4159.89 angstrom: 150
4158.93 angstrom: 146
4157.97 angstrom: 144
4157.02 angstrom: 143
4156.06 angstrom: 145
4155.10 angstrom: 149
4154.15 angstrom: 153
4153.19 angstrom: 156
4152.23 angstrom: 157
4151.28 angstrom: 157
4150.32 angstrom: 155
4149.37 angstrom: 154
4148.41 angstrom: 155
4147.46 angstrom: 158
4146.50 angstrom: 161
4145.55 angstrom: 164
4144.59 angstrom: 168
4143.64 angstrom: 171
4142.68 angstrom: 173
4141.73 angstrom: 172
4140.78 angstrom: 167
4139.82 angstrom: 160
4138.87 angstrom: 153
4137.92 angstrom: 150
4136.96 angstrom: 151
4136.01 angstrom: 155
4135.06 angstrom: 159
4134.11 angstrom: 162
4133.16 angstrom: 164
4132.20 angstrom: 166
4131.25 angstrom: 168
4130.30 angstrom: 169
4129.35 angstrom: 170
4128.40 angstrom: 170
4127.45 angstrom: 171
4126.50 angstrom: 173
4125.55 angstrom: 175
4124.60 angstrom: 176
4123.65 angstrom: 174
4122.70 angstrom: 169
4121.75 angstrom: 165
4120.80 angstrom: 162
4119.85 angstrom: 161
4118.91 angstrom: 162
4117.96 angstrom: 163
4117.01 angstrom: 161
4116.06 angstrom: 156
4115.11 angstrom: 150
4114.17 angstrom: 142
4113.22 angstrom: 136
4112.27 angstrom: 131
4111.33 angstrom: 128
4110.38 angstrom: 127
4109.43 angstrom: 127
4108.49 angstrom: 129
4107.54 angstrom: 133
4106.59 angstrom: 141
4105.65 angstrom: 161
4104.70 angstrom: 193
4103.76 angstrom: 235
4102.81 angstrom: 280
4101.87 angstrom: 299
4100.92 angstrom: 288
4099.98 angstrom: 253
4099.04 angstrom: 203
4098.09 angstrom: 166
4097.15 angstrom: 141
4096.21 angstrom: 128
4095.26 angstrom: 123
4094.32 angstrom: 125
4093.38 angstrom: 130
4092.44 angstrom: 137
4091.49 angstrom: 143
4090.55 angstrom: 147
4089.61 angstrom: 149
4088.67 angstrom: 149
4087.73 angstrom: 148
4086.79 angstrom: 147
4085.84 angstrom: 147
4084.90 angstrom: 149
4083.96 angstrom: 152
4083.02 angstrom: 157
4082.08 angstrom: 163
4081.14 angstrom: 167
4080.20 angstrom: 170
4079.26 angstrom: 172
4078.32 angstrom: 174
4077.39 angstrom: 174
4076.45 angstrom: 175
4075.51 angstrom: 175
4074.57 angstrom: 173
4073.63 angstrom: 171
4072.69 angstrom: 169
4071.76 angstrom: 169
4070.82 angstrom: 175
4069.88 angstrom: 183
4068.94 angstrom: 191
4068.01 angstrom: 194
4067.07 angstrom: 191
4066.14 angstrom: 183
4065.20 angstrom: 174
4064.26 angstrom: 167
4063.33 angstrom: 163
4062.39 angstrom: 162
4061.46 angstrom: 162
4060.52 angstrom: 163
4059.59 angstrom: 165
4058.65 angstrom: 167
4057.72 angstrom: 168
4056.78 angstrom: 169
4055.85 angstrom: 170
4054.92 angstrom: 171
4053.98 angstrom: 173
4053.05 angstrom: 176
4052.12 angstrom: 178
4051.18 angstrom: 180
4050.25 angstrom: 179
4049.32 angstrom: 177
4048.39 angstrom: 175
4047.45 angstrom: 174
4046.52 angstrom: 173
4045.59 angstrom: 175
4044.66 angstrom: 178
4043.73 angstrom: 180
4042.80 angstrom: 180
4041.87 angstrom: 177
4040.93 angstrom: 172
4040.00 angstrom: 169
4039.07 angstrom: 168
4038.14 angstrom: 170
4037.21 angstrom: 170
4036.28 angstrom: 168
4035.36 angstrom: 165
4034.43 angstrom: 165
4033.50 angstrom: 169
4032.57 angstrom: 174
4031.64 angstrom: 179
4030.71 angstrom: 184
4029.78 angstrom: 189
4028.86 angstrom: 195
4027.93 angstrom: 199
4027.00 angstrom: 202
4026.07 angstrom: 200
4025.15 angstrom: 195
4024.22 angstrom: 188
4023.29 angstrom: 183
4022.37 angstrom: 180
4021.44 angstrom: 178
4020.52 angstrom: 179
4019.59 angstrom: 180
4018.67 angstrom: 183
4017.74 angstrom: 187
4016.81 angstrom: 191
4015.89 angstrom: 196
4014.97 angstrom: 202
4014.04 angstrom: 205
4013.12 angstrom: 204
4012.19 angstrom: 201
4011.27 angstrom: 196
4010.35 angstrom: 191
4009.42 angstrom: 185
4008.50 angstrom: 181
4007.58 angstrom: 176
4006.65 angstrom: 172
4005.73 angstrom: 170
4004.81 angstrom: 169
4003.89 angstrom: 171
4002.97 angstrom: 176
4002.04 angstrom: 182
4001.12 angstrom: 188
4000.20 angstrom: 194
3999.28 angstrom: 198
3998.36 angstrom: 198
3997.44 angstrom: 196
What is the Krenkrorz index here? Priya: -163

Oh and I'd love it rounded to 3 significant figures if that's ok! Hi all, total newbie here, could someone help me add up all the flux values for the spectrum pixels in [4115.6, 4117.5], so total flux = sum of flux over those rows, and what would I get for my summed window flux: 317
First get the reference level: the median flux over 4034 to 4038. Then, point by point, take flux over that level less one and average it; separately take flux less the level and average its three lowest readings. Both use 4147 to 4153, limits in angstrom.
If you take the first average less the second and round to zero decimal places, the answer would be 12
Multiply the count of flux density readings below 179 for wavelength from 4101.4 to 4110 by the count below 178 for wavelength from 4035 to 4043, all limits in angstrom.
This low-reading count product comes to 40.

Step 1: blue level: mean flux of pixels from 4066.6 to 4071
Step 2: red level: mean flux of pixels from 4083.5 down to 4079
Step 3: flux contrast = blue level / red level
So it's 1.13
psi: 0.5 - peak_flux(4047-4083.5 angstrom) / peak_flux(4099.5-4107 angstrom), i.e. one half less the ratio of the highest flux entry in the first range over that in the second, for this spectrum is -0.15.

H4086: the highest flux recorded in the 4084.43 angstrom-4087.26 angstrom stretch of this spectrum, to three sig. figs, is 149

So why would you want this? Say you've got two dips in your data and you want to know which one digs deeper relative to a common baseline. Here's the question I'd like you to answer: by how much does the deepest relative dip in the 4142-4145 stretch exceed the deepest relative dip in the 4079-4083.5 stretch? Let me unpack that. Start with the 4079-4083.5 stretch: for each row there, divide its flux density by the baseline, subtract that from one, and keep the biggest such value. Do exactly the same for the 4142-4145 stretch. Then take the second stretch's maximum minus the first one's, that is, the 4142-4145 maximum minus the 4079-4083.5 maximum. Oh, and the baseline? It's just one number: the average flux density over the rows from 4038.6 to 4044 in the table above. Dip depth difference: -0.06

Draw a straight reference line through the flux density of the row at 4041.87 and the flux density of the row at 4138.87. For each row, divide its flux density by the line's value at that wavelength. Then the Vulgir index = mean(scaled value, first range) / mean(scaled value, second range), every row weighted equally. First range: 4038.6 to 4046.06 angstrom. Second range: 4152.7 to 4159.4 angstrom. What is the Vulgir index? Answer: 0.994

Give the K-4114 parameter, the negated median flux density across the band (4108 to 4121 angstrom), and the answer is -146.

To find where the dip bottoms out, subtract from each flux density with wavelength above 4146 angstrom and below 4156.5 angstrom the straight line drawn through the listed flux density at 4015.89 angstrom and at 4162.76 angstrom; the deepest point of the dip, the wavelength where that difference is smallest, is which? 4156.06 angstrom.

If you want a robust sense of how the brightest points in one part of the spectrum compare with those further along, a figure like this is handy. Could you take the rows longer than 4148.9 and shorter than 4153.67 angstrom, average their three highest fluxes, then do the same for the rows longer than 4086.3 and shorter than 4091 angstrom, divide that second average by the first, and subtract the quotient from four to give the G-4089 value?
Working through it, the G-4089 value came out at 3.05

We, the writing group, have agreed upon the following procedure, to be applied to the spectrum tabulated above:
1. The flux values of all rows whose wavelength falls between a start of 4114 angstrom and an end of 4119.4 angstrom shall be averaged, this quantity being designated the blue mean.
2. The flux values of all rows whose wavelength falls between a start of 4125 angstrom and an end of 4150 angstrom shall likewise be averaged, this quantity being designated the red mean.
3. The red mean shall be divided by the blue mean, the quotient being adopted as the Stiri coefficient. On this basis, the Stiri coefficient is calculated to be 1.05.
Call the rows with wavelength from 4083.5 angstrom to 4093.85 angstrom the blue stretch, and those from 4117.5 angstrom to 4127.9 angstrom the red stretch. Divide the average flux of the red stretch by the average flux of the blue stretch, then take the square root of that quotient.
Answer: 1.08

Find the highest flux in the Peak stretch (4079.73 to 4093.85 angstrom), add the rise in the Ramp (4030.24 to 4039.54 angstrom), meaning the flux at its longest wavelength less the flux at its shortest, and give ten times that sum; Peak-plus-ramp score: 1540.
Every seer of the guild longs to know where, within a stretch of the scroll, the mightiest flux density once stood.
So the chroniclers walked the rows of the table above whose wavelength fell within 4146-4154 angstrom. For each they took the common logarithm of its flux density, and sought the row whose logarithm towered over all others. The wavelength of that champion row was 4146.50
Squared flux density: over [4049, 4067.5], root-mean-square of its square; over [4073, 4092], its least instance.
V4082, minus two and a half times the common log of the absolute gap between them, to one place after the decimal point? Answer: -9.9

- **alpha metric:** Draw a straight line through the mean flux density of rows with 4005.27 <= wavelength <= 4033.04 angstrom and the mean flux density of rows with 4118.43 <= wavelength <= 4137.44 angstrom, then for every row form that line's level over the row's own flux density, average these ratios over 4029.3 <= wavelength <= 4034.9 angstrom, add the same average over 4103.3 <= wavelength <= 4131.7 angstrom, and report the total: 2.13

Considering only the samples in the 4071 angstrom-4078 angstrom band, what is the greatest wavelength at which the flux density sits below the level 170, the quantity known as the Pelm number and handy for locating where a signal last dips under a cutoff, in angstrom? 4072.69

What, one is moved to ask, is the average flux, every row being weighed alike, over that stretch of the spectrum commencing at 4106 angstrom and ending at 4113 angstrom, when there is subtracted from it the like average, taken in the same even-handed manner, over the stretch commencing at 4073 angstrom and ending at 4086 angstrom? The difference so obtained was -35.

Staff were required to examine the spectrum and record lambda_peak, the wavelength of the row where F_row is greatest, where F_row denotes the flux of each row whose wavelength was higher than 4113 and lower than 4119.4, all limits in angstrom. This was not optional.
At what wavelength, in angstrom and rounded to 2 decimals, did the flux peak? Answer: 4117.96 angstrom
